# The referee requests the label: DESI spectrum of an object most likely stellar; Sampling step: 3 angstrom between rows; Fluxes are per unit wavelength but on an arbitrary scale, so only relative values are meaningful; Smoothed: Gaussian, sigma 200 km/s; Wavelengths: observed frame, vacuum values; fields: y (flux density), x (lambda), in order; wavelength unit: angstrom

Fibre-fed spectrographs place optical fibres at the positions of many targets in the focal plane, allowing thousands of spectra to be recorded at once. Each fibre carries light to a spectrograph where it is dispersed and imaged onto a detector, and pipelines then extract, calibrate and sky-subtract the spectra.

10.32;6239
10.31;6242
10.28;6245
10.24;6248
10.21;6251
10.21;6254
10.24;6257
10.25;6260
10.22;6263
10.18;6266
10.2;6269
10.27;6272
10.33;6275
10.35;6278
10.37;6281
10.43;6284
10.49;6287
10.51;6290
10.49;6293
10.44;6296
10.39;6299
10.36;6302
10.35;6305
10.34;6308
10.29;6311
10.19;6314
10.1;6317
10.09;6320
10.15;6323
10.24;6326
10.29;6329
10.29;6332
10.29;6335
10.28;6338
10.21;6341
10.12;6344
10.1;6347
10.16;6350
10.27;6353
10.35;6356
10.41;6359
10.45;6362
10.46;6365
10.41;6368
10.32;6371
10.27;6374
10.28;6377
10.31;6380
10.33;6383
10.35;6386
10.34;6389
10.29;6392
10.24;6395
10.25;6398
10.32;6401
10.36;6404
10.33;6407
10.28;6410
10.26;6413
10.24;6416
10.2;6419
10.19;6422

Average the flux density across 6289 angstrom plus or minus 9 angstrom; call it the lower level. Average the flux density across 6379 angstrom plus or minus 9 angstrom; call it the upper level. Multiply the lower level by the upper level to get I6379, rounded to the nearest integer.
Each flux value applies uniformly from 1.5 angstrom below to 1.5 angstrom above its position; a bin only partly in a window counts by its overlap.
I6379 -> 108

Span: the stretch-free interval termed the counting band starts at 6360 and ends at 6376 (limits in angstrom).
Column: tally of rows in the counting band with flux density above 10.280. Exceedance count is 4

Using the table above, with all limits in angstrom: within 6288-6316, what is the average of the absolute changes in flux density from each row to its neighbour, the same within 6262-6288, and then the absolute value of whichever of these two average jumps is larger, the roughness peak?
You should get 0.044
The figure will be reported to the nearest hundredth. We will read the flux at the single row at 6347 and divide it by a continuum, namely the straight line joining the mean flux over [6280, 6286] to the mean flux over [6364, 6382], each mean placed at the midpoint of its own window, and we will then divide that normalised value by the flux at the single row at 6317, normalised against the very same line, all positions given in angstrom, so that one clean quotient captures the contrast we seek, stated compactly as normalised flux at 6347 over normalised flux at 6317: 1.00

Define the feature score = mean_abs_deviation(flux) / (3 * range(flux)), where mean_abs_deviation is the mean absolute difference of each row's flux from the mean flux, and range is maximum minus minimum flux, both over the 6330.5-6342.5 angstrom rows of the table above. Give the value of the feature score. 0.120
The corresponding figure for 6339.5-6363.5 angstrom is 0.106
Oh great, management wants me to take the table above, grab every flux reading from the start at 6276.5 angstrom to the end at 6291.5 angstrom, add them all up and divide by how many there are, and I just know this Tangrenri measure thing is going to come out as 10.4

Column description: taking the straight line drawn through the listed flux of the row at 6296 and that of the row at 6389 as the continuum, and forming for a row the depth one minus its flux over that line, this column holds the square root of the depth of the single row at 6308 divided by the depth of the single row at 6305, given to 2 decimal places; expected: 1.04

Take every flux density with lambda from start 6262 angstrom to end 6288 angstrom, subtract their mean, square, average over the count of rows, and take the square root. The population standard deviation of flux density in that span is 0.10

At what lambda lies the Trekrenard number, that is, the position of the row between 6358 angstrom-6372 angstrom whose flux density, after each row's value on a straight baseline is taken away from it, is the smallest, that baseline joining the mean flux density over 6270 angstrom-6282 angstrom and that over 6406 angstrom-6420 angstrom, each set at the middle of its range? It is 6371 angstrom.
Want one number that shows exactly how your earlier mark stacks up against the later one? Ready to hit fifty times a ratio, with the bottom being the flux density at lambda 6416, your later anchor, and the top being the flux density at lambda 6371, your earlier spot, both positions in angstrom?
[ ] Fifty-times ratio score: 50.4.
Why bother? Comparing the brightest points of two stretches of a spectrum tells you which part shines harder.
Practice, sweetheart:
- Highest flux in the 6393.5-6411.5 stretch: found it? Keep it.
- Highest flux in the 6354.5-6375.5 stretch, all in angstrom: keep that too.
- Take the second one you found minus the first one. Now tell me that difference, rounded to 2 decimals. 0.10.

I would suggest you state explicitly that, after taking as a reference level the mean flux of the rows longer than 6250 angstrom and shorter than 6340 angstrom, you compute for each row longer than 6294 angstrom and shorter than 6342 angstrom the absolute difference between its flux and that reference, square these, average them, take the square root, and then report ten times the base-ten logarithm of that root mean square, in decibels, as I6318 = -10.0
